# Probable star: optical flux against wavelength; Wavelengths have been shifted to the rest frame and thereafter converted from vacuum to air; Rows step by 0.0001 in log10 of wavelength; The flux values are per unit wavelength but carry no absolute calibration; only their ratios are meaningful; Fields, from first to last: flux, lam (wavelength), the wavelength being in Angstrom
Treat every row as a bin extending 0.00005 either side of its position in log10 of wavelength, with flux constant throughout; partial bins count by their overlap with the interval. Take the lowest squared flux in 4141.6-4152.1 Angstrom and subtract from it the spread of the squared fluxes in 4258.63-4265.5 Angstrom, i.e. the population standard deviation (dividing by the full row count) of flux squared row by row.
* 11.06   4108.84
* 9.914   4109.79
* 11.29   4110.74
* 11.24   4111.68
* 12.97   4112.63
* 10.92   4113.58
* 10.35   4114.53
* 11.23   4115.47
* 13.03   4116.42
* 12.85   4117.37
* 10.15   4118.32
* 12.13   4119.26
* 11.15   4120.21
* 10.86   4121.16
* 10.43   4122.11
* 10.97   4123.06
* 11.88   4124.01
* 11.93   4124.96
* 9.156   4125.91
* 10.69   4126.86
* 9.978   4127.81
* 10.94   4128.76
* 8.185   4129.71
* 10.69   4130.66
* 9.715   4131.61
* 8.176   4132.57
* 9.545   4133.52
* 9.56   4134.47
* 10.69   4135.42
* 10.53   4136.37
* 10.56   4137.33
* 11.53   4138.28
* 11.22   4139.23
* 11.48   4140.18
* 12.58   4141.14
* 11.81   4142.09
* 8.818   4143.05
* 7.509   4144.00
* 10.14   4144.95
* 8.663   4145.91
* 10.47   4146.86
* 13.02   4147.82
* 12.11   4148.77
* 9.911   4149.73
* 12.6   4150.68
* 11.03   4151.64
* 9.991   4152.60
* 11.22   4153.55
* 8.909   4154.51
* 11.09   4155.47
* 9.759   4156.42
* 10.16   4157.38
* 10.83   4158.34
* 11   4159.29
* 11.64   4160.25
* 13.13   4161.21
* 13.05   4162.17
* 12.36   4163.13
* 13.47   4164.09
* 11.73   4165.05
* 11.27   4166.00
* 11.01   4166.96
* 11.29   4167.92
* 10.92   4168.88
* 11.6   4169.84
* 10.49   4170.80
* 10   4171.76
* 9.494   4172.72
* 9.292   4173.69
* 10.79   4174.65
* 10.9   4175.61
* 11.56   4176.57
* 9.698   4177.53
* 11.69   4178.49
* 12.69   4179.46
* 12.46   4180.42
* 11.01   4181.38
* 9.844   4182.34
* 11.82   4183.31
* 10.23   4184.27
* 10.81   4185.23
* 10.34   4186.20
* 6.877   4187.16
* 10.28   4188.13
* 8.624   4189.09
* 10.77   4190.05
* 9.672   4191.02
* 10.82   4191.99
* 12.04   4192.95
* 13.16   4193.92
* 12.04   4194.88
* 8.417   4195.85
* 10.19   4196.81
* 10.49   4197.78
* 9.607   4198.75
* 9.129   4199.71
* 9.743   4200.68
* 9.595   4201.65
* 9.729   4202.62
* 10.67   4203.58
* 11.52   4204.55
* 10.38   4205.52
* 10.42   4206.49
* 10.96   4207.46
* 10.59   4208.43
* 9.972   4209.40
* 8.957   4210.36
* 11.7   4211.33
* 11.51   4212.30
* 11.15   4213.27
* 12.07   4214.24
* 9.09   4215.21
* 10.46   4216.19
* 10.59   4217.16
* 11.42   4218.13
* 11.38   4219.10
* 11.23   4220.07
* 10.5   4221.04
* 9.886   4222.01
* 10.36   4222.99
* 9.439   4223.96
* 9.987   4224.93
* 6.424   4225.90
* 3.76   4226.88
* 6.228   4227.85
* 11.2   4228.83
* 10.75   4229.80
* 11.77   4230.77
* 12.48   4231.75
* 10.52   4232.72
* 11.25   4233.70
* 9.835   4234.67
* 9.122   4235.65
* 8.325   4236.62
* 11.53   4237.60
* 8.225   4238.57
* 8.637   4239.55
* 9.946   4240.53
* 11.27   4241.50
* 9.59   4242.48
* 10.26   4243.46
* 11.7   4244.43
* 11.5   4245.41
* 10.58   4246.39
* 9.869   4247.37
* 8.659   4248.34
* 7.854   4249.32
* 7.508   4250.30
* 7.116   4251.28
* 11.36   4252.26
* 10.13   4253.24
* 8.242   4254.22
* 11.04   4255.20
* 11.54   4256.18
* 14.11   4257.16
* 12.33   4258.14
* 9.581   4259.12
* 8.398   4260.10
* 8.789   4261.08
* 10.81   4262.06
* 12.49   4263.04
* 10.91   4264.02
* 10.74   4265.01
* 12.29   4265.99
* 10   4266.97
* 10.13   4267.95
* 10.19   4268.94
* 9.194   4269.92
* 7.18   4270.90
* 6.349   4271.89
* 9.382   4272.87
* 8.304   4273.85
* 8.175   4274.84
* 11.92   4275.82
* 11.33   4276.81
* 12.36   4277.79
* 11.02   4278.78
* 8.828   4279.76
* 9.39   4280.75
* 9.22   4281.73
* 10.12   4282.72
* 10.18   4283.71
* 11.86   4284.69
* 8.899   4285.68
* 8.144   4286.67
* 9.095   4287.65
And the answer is 29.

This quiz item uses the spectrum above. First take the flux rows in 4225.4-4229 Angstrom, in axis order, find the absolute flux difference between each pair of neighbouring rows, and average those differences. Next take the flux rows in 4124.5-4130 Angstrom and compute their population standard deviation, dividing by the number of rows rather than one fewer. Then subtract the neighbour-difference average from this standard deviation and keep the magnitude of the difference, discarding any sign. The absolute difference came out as 2.15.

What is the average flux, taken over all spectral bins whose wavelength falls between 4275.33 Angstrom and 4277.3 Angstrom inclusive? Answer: 11.6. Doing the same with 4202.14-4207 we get 10.5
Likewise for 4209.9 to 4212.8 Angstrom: 10.7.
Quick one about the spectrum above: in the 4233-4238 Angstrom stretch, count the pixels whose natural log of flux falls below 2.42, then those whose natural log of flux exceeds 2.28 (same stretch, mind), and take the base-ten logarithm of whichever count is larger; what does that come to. 0.48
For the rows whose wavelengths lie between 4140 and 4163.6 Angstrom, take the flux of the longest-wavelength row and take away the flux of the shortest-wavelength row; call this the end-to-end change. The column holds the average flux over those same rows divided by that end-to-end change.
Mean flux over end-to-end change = 12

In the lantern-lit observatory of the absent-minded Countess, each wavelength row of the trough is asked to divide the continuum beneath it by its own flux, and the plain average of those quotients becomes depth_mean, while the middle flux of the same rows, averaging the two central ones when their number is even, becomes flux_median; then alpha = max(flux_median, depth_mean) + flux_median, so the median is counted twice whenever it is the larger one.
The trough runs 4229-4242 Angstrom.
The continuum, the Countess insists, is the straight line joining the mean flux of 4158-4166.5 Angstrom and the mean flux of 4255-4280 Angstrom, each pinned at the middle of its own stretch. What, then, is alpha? 21.0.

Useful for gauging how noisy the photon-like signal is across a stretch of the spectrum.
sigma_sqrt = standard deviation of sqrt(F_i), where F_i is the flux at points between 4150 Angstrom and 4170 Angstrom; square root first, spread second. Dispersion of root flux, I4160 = 0.17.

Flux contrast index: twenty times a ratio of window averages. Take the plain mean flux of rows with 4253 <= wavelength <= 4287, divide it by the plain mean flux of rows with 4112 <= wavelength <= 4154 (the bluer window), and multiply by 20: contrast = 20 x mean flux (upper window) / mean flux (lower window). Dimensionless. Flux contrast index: 18.8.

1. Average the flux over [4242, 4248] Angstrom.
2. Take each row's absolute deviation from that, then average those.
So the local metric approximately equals 0.68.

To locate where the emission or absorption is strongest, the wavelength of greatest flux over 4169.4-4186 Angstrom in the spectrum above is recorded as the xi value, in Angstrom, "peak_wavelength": 4179.46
